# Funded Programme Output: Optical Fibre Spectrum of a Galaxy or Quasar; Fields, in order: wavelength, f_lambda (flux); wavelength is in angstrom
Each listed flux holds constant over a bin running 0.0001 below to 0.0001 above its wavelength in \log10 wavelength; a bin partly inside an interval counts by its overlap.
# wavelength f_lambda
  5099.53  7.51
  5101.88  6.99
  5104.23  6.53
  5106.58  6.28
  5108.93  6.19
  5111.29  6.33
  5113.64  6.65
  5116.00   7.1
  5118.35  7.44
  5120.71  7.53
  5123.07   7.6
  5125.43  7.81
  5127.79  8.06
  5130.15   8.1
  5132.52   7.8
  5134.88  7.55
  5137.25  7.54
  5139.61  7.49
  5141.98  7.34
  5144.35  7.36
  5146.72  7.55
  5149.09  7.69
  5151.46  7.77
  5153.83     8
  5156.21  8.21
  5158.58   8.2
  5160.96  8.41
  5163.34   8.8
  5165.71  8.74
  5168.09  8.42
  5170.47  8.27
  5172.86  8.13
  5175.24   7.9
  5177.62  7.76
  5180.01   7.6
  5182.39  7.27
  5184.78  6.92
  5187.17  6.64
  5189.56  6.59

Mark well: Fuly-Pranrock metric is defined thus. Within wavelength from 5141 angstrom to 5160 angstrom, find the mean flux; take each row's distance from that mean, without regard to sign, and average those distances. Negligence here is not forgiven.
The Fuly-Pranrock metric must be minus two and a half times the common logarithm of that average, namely 1.4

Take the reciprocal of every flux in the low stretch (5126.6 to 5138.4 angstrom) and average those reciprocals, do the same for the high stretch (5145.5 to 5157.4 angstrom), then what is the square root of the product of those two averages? 0.128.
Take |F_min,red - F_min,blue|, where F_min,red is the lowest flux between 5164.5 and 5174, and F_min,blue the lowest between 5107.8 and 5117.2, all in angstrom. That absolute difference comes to 1.9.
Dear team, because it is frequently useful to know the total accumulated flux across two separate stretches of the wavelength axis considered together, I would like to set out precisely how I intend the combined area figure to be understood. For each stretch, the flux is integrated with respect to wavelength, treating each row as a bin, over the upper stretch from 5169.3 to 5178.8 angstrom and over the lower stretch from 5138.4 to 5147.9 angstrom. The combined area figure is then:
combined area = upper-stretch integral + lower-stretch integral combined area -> 147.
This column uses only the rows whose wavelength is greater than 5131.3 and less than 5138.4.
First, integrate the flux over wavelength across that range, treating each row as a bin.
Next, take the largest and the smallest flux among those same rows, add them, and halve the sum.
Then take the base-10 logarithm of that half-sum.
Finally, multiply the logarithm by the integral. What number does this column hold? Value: 47.9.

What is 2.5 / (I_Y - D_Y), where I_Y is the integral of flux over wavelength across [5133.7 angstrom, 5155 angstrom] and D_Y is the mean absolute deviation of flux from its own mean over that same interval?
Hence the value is 0.015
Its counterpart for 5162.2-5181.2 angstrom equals 0.016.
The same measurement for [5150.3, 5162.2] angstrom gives 0.026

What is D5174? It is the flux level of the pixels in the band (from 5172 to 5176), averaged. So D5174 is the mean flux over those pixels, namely 8.0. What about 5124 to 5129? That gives 7.9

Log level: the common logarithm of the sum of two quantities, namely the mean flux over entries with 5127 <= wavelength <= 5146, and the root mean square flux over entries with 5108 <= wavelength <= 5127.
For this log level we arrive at 1.169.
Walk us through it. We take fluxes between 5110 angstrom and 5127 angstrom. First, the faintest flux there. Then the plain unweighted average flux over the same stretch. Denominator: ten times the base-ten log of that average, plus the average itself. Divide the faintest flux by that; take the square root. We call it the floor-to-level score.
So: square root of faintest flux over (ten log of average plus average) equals 0.633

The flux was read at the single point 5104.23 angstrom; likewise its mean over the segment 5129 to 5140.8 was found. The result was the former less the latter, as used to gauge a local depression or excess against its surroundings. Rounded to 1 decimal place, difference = -1.2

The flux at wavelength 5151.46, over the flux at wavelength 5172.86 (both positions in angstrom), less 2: -1.04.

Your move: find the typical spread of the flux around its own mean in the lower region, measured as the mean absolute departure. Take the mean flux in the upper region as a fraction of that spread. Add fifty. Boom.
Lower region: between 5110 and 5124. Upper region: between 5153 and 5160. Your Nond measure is 70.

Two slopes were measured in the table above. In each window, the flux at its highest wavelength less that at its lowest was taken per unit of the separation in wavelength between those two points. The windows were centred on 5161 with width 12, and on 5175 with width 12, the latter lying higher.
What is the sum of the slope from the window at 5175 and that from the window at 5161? -0.01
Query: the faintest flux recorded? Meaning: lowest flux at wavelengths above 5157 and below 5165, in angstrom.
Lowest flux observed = 8.2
